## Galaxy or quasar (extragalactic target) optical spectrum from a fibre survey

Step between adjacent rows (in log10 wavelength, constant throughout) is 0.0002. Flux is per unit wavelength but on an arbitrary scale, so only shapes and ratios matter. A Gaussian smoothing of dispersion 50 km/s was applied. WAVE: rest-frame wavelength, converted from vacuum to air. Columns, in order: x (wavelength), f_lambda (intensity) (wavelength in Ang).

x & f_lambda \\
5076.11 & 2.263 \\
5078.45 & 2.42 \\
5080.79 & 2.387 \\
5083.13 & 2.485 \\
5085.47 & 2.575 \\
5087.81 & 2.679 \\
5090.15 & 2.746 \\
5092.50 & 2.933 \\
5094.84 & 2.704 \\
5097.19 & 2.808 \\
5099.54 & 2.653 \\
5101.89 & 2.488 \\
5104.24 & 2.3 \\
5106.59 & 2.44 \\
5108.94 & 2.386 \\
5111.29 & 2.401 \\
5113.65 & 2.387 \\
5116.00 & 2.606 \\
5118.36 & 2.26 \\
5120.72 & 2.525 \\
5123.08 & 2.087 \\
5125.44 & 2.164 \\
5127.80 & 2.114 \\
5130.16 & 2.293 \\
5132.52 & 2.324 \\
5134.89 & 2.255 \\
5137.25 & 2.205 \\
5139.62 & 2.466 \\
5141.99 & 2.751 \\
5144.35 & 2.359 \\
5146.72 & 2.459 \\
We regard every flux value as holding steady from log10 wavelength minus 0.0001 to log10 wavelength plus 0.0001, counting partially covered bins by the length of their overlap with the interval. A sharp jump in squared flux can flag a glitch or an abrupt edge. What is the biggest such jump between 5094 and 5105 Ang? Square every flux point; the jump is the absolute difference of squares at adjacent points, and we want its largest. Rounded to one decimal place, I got 0.9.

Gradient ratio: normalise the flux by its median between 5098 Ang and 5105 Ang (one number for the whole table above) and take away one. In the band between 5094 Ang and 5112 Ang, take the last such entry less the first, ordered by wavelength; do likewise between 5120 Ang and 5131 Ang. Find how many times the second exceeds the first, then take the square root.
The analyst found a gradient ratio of 0.9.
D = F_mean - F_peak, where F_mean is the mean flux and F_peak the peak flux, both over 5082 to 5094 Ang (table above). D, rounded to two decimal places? -0.25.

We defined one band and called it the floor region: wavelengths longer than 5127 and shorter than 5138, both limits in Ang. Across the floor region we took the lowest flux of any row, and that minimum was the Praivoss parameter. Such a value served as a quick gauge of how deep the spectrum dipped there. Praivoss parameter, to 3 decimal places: 2.114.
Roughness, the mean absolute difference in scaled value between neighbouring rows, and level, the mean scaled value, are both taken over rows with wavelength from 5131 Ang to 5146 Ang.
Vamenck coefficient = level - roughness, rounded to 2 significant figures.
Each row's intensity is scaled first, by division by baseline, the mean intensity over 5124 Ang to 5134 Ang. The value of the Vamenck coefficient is 0.98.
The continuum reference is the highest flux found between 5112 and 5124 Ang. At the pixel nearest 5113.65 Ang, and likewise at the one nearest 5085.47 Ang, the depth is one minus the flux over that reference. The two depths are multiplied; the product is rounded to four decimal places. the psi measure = 0.0010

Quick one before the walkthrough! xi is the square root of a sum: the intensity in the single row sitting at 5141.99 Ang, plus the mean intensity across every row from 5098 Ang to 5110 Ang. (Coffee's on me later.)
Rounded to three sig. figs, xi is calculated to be 2.28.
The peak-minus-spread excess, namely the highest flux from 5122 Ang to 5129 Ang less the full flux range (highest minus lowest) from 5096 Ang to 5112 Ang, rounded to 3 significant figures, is 1.66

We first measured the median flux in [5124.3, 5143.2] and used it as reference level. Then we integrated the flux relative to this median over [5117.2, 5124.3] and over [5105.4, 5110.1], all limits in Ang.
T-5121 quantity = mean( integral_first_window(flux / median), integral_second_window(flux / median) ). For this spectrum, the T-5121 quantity 6.1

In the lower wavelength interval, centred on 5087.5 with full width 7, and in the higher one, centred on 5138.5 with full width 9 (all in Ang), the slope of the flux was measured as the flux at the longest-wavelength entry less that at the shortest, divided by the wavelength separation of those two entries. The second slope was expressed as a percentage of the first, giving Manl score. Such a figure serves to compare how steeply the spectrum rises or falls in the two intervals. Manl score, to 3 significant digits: 191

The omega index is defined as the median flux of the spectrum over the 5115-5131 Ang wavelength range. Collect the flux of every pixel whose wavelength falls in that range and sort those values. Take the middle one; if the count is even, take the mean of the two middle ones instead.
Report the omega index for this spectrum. 2.26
